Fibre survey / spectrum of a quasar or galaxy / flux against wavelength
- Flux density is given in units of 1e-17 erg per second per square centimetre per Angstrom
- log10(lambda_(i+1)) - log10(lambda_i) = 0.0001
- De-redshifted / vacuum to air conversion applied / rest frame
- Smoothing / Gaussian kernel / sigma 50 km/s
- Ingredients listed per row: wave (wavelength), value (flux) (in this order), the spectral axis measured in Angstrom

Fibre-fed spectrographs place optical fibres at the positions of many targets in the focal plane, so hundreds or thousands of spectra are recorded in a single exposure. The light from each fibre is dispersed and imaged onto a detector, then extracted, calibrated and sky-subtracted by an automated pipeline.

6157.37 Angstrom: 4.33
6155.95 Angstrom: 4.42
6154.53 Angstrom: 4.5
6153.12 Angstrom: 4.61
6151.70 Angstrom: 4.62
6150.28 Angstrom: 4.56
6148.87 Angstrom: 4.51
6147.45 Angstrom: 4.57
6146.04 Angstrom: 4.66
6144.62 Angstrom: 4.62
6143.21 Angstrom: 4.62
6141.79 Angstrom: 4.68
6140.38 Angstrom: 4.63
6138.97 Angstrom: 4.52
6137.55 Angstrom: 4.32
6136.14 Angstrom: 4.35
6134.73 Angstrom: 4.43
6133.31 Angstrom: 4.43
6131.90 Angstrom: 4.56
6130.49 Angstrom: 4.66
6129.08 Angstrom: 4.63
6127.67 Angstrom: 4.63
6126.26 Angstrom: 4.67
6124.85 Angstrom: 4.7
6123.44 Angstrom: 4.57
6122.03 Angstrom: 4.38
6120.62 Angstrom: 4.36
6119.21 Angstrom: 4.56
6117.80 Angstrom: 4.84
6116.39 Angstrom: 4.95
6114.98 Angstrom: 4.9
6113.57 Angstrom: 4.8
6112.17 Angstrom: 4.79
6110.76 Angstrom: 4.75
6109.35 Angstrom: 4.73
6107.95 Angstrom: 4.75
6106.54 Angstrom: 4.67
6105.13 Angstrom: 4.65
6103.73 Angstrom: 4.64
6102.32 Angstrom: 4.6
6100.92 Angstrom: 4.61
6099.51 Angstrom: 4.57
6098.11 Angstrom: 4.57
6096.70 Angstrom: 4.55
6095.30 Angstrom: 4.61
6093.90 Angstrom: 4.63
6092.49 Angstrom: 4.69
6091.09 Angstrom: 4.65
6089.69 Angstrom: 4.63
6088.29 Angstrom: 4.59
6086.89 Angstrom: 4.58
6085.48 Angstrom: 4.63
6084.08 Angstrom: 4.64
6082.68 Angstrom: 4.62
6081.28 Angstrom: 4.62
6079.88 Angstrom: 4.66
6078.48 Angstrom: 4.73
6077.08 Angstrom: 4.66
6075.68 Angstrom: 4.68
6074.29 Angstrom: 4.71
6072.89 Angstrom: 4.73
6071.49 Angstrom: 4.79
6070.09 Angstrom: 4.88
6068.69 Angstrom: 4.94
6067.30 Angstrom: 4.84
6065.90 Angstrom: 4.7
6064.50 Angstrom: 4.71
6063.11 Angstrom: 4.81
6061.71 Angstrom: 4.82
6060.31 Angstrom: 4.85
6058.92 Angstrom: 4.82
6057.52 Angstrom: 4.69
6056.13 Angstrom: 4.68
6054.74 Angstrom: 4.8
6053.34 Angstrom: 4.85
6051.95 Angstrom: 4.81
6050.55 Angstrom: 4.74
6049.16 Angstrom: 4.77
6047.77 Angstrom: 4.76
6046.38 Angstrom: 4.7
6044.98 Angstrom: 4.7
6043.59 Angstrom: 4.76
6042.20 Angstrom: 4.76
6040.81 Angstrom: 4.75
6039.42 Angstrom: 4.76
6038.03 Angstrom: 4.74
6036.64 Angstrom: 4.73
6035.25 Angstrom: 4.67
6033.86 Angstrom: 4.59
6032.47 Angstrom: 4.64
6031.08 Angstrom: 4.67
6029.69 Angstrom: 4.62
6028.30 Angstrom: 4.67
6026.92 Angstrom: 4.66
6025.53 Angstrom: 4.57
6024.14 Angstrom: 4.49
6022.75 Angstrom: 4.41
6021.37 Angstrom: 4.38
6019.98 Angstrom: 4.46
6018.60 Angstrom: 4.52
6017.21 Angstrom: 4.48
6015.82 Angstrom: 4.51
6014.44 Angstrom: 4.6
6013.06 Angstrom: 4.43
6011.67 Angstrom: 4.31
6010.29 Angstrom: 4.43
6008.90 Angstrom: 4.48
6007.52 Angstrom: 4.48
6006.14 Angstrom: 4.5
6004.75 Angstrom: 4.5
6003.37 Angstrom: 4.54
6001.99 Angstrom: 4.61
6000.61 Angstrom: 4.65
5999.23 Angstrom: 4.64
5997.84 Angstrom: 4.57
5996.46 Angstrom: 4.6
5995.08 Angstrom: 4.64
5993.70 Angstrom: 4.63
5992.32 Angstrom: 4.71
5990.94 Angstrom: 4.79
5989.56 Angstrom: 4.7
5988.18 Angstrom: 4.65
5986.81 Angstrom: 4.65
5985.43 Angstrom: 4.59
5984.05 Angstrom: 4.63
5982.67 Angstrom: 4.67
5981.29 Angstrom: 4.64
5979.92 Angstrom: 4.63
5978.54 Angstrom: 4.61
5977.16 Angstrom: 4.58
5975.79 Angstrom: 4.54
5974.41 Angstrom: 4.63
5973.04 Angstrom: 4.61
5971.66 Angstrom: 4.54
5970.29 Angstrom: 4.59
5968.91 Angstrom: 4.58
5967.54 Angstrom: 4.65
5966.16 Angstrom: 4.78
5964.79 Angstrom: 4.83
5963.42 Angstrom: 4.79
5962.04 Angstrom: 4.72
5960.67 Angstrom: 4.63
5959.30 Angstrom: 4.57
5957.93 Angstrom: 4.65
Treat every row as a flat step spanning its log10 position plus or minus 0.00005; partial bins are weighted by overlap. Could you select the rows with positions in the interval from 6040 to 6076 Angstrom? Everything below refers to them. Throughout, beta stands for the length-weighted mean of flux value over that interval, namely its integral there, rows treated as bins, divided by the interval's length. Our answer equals 4.77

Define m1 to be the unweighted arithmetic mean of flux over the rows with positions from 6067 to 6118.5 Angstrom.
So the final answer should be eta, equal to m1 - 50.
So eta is -45.3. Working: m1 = 4.70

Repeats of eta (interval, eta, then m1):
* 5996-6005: -45.4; 4.59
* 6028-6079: -45.3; 4.74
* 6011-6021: -45.5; 4.47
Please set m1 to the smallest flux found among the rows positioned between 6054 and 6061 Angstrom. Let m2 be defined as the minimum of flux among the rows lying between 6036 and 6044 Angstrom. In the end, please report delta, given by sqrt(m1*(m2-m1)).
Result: 0.48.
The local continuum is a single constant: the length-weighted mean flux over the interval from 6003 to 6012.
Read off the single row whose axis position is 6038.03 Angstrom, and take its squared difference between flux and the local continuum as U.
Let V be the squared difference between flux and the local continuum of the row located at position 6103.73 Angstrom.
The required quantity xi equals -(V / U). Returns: -0.4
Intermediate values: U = 0.08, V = 0.030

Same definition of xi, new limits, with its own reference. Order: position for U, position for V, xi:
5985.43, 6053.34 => -9.6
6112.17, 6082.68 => -0.2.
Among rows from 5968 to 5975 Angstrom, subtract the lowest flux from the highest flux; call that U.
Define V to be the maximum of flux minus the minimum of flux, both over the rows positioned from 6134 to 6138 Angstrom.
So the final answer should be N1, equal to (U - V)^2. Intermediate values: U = 0.09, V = 0.11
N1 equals 0.000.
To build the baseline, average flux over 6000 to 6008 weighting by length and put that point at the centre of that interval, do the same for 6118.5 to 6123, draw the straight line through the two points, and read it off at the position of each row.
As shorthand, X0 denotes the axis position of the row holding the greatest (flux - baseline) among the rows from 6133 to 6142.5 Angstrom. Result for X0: 6141.79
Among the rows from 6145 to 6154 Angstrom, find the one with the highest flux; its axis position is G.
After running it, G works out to 6146.04 Angstrom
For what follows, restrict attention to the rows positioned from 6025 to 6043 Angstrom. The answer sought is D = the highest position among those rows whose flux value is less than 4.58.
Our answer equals 6025.53 Angstrom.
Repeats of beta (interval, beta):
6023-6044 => 4.66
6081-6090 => 4.61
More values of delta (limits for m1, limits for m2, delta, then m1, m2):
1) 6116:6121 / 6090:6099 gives 0.91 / 4.36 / 4.55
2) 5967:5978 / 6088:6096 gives 0.48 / 4.54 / 4.59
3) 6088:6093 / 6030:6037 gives 0.00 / 4.59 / 4.59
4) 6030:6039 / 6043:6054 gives 0.71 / 4.59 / 4.7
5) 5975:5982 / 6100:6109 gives 0.52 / 4.54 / 4.6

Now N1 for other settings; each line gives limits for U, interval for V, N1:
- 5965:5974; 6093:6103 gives 0.026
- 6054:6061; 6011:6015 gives 0.014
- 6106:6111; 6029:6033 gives 0.001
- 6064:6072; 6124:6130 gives 0.029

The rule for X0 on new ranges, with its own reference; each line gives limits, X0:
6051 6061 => 6060.31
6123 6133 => 6124.85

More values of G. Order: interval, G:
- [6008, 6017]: 6014.44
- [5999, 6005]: 6000.61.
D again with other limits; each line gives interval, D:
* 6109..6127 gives 6123.44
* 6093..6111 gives 6099.51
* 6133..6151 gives 6150.28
